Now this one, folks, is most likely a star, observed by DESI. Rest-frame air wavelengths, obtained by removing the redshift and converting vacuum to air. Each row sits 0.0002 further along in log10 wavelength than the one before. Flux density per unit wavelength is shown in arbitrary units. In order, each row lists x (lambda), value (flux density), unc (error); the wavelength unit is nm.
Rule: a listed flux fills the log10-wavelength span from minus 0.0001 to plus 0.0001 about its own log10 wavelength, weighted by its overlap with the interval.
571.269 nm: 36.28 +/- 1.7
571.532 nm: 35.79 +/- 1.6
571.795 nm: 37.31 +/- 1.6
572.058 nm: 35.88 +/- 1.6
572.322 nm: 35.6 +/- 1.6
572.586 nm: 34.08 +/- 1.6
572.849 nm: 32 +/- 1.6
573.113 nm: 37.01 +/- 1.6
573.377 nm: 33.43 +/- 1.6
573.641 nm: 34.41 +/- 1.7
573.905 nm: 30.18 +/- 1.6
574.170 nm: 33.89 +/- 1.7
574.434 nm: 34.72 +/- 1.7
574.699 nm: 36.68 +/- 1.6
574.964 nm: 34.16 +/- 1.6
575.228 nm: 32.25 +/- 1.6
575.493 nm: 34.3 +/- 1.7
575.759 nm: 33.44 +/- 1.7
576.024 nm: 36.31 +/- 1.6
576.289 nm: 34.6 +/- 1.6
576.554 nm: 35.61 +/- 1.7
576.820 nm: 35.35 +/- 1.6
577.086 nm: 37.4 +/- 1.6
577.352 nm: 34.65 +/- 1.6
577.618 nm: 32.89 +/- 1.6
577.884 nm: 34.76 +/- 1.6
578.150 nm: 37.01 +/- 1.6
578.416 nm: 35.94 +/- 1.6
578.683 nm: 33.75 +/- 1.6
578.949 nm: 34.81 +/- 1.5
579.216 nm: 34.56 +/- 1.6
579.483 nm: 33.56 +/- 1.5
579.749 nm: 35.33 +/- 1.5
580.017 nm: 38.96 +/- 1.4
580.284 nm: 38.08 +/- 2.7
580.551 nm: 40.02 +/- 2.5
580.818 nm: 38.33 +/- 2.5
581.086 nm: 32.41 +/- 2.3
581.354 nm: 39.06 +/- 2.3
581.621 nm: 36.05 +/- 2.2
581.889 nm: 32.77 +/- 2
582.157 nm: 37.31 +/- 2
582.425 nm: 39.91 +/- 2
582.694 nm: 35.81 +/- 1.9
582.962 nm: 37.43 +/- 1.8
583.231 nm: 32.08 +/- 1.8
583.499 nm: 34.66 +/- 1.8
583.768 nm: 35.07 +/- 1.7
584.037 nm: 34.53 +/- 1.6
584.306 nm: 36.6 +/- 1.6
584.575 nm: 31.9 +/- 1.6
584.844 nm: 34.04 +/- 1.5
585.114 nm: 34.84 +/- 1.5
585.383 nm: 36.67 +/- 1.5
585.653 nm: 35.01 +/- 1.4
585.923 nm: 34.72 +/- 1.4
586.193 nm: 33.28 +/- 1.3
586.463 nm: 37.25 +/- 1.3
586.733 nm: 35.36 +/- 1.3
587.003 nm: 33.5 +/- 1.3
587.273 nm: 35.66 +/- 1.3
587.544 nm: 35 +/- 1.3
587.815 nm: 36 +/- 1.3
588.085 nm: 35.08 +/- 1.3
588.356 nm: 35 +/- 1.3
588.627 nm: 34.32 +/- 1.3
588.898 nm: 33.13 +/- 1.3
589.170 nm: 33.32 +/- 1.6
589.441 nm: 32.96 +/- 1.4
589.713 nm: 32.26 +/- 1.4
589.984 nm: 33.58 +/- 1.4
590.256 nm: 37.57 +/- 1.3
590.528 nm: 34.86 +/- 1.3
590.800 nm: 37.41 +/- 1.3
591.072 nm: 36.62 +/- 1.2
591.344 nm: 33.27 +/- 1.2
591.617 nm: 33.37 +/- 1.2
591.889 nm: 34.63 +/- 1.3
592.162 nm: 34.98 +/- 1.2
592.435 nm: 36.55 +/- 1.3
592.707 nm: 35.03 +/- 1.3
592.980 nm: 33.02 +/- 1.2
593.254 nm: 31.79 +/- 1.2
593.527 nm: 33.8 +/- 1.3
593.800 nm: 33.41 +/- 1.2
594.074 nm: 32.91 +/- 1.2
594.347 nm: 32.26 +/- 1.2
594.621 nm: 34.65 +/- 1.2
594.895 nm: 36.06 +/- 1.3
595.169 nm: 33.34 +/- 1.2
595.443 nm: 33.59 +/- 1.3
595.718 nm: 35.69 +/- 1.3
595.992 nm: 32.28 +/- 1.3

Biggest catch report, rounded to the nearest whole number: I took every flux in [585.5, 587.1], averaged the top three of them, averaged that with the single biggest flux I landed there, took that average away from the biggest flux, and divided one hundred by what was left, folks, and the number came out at 145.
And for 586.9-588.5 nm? 476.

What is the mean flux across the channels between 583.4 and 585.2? 34.5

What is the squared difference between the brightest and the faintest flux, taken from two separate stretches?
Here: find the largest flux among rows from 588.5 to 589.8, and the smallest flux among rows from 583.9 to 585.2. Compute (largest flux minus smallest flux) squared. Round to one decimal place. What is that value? 5.9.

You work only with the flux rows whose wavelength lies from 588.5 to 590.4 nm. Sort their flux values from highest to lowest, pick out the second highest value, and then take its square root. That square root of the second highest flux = 5.86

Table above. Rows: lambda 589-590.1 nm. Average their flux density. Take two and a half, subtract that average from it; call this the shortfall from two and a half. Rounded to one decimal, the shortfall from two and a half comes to -30.5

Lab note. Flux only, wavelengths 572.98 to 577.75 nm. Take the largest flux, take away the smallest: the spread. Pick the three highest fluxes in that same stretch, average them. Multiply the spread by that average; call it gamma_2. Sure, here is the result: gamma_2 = 267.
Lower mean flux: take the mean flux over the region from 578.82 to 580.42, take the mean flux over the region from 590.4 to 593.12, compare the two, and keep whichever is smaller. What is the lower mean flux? 35.0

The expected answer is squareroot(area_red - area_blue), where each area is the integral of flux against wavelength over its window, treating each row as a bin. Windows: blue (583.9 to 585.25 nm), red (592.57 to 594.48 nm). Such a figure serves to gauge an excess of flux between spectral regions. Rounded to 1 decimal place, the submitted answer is 4.1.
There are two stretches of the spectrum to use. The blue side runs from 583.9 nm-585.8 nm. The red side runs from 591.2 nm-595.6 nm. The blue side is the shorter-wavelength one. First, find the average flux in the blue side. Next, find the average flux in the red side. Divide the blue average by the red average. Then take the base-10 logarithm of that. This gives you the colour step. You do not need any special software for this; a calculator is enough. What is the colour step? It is 0.011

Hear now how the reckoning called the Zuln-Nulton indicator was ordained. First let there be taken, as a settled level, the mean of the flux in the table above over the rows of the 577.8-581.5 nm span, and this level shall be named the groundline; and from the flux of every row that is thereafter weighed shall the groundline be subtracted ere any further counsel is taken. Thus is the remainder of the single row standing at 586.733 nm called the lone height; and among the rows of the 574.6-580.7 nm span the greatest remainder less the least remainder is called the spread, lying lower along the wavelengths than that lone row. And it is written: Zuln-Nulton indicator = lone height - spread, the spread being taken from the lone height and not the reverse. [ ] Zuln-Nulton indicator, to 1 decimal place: -8.6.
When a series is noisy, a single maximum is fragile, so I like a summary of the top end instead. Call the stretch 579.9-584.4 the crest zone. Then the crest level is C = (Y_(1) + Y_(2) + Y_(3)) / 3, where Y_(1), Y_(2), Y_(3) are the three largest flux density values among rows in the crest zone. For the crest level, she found 39.7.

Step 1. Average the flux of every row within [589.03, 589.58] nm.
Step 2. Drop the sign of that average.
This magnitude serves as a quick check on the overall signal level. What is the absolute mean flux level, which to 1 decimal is 33.1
